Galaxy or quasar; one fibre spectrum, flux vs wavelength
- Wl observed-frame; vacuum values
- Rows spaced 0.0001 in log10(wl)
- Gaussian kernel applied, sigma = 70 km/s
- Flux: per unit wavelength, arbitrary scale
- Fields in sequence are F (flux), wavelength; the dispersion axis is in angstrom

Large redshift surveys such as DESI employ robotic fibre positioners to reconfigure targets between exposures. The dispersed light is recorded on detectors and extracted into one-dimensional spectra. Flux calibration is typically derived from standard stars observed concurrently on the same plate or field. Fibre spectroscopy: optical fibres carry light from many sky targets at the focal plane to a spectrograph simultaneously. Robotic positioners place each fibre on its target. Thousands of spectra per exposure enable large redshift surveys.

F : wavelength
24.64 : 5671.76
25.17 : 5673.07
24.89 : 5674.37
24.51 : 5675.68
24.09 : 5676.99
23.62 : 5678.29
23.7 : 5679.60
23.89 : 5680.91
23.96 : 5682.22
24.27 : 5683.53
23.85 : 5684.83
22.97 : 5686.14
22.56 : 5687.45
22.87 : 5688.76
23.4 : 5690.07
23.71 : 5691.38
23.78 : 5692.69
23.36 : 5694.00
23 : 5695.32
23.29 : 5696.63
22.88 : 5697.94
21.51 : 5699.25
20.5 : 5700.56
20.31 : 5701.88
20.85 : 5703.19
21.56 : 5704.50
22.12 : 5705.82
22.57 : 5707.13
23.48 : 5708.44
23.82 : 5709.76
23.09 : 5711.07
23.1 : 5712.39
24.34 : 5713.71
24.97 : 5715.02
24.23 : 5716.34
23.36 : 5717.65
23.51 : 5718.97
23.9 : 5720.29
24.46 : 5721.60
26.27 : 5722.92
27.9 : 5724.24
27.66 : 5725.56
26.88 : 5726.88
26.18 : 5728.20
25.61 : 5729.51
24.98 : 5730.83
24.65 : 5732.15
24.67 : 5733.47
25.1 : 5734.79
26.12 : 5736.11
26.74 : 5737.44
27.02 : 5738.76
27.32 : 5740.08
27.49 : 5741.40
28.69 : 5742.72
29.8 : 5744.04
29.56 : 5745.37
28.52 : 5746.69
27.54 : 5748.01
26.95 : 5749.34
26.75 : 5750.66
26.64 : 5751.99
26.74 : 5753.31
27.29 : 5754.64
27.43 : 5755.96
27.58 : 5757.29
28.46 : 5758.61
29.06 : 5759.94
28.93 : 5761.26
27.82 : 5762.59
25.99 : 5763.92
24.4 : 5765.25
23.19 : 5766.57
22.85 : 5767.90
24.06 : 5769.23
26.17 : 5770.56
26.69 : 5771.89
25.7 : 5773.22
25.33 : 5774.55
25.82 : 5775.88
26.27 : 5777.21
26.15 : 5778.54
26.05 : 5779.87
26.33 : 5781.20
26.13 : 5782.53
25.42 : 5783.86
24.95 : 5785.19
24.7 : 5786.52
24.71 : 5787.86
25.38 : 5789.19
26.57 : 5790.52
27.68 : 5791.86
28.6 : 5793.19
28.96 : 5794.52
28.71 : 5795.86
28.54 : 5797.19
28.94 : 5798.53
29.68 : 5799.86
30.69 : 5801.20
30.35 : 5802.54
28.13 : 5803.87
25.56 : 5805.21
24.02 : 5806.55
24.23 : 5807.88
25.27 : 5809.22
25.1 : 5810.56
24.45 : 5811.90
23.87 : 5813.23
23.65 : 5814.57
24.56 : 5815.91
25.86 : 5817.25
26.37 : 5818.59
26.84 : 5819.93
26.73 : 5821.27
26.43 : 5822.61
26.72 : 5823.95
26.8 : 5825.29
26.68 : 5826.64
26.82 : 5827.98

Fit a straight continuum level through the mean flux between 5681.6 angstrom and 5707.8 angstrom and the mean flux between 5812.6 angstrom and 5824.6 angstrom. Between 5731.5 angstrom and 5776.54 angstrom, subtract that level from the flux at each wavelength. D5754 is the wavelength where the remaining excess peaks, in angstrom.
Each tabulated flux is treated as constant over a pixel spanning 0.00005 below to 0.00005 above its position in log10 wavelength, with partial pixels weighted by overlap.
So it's 5744.04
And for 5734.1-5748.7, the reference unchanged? 5744.04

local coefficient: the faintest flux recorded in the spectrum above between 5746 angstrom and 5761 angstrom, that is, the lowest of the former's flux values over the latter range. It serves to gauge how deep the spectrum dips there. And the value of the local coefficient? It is 26.64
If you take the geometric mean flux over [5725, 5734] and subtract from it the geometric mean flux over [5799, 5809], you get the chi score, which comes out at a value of -1.6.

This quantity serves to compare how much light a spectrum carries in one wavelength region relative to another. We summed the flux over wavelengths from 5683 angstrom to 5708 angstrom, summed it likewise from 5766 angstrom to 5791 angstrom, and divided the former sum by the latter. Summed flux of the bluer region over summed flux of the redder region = 0.89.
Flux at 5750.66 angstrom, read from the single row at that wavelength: 26.75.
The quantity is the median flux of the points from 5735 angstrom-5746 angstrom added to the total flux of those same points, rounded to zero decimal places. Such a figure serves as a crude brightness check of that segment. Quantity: 250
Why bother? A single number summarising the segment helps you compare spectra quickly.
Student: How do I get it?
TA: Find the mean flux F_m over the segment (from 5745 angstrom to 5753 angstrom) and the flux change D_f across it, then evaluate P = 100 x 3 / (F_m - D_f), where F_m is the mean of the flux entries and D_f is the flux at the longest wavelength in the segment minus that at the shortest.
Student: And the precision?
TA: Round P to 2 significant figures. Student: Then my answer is 9.8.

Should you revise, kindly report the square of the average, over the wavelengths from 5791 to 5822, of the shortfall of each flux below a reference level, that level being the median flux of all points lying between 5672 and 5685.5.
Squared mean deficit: 7.8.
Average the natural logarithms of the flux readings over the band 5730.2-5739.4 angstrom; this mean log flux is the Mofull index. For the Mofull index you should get 3.24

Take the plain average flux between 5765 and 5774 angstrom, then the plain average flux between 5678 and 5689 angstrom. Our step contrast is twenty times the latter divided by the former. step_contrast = 19.0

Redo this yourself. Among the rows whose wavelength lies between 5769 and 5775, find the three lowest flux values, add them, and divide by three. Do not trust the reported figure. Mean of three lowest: 25.0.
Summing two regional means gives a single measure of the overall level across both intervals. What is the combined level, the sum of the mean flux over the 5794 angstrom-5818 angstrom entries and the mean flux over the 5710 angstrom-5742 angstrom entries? 52.1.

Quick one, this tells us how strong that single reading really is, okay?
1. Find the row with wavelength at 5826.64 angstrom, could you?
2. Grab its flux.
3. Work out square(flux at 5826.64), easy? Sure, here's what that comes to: 712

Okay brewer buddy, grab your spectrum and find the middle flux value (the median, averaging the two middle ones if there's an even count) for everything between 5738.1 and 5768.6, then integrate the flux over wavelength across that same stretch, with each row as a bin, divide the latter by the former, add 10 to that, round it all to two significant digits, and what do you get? 40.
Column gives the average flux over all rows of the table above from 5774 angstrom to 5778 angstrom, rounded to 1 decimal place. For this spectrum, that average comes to 25.8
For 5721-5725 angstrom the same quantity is 26.2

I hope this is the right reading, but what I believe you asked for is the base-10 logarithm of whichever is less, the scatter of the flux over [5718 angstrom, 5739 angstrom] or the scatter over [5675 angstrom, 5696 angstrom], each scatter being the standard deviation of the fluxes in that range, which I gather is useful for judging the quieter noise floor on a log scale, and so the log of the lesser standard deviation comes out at -0.3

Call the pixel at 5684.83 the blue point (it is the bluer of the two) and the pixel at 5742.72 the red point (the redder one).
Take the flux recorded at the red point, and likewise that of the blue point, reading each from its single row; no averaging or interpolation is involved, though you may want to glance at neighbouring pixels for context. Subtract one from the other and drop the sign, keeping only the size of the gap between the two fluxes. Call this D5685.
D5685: 4.8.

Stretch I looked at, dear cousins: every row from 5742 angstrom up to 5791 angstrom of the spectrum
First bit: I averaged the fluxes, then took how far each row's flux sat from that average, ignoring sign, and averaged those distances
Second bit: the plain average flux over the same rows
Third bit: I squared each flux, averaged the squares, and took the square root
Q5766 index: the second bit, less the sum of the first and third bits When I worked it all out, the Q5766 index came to -1.35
